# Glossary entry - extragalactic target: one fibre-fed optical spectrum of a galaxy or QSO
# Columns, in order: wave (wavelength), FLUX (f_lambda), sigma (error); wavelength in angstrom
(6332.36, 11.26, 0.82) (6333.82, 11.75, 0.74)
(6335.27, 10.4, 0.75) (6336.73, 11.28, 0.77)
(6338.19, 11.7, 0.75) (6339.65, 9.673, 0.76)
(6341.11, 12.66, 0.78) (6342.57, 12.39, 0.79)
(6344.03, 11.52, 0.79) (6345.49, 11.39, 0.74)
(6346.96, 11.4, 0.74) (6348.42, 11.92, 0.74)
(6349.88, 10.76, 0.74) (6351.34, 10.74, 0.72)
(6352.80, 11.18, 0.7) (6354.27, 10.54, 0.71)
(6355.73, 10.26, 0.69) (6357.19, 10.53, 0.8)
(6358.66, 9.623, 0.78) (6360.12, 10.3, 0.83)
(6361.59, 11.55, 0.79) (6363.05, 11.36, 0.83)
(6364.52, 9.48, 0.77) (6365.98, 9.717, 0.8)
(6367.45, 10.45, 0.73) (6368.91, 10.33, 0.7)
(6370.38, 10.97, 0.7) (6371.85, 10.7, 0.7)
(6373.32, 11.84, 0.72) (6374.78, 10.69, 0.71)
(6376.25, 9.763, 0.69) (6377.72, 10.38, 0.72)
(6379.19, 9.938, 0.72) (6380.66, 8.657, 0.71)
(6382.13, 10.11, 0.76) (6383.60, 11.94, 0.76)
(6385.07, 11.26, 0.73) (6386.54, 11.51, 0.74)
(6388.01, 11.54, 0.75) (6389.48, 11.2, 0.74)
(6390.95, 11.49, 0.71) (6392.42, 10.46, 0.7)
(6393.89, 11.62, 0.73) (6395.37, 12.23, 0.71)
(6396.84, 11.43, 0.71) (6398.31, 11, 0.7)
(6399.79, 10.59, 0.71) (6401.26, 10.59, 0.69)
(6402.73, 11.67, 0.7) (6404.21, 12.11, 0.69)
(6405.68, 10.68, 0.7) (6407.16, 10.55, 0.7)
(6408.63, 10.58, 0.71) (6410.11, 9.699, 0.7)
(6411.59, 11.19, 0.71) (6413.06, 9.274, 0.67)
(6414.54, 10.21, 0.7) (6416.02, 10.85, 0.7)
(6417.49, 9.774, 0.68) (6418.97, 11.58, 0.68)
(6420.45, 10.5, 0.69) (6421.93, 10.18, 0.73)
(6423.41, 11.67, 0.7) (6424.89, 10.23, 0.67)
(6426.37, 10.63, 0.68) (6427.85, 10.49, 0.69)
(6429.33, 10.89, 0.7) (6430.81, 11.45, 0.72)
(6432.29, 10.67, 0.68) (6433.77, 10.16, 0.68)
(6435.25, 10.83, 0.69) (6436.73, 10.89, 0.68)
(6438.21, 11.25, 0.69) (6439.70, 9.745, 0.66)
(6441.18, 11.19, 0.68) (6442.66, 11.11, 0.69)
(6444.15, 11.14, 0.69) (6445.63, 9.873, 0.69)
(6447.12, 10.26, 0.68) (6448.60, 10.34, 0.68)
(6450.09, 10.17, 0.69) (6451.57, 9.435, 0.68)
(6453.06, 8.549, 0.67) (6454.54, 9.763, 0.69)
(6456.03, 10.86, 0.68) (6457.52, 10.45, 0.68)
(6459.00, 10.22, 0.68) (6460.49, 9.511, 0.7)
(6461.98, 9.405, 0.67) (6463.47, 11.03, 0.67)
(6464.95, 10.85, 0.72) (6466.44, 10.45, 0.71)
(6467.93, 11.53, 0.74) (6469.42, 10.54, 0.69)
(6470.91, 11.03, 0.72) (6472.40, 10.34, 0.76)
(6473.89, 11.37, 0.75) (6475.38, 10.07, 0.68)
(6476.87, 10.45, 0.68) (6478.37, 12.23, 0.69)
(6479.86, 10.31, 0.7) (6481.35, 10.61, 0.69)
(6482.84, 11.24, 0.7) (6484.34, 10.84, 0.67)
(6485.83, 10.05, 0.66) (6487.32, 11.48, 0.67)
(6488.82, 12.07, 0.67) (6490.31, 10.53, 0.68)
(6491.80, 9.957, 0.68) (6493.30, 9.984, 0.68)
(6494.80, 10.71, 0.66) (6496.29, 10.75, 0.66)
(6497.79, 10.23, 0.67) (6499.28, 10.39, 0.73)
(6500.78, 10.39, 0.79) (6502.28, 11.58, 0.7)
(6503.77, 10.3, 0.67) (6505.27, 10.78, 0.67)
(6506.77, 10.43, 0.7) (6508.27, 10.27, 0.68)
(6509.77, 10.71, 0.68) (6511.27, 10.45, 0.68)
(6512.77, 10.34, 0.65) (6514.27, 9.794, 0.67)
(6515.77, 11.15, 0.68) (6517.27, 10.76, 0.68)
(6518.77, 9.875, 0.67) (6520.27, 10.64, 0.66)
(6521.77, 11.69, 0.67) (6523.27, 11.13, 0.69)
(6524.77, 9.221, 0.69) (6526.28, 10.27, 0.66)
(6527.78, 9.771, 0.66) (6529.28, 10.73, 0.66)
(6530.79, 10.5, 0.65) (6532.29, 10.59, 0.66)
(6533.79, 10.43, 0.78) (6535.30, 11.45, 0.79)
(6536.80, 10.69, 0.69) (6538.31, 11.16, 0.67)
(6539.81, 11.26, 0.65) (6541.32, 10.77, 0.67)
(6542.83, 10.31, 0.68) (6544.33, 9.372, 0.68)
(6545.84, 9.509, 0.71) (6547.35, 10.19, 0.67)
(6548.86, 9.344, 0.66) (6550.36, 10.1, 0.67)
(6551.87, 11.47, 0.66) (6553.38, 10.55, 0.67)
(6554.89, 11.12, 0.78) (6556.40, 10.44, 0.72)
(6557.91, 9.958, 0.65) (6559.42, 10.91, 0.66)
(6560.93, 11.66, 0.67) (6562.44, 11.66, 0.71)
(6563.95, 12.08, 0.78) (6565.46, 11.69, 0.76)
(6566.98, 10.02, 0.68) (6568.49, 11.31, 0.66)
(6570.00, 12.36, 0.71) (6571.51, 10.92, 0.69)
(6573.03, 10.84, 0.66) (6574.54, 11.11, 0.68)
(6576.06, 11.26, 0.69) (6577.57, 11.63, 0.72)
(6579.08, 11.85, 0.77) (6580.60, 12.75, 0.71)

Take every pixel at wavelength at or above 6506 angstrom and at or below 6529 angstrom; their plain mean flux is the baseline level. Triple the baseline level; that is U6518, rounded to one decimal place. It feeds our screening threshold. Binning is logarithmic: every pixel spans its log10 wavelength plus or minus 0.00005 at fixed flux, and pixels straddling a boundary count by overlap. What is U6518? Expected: 31.3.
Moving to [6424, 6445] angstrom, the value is 32.3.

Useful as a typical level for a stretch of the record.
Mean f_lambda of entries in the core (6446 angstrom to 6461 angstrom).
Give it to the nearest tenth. 10.0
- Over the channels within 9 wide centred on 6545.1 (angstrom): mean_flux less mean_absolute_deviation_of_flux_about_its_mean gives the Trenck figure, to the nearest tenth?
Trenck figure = 9.4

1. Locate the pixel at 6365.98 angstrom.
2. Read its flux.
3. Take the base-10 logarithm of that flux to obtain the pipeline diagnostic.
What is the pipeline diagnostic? 0.99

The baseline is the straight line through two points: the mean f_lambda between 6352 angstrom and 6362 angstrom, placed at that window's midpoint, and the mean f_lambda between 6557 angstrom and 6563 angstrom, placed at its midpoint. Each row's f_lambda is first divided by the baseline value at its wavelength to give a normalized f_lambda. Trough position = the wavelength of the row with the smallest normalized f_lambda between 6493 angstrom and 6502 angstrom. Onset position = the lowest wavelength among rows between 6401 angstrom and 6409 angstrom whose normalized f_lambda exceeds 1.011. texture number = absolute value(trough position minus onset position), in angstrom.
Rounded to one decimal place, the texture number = 90.6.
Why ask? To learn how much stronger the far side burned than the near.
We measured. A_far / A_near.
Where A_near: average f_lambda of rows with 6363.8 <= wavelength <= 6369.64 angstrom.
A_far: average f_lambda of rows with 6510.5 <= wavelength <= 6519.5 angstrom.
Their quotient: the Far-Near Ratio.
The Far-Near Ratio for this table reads 1.04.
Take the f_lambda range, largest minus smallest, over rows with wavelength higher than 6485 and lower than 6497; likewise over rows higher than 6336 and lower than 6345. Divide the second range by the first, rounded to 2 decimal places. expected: 1.41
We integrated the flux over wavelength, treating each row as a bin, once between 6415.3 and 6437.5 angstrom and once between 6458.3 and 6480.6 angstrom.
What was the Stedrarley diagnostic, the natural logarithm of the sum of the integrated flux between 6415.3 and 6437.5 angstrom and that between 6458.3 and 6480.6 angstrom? 6.16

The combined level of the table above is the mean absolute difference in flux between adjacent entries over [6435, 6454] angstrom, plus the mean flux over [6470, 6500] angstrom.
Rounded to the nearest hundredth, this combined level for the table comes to 11.32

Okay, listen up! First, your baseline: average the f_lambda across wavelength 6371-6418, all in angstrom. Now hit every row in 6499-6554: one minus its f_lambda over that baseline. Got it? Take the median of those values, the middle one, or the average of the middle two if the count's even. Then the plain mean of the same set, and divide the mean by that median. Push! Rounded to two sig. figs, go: 0.87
